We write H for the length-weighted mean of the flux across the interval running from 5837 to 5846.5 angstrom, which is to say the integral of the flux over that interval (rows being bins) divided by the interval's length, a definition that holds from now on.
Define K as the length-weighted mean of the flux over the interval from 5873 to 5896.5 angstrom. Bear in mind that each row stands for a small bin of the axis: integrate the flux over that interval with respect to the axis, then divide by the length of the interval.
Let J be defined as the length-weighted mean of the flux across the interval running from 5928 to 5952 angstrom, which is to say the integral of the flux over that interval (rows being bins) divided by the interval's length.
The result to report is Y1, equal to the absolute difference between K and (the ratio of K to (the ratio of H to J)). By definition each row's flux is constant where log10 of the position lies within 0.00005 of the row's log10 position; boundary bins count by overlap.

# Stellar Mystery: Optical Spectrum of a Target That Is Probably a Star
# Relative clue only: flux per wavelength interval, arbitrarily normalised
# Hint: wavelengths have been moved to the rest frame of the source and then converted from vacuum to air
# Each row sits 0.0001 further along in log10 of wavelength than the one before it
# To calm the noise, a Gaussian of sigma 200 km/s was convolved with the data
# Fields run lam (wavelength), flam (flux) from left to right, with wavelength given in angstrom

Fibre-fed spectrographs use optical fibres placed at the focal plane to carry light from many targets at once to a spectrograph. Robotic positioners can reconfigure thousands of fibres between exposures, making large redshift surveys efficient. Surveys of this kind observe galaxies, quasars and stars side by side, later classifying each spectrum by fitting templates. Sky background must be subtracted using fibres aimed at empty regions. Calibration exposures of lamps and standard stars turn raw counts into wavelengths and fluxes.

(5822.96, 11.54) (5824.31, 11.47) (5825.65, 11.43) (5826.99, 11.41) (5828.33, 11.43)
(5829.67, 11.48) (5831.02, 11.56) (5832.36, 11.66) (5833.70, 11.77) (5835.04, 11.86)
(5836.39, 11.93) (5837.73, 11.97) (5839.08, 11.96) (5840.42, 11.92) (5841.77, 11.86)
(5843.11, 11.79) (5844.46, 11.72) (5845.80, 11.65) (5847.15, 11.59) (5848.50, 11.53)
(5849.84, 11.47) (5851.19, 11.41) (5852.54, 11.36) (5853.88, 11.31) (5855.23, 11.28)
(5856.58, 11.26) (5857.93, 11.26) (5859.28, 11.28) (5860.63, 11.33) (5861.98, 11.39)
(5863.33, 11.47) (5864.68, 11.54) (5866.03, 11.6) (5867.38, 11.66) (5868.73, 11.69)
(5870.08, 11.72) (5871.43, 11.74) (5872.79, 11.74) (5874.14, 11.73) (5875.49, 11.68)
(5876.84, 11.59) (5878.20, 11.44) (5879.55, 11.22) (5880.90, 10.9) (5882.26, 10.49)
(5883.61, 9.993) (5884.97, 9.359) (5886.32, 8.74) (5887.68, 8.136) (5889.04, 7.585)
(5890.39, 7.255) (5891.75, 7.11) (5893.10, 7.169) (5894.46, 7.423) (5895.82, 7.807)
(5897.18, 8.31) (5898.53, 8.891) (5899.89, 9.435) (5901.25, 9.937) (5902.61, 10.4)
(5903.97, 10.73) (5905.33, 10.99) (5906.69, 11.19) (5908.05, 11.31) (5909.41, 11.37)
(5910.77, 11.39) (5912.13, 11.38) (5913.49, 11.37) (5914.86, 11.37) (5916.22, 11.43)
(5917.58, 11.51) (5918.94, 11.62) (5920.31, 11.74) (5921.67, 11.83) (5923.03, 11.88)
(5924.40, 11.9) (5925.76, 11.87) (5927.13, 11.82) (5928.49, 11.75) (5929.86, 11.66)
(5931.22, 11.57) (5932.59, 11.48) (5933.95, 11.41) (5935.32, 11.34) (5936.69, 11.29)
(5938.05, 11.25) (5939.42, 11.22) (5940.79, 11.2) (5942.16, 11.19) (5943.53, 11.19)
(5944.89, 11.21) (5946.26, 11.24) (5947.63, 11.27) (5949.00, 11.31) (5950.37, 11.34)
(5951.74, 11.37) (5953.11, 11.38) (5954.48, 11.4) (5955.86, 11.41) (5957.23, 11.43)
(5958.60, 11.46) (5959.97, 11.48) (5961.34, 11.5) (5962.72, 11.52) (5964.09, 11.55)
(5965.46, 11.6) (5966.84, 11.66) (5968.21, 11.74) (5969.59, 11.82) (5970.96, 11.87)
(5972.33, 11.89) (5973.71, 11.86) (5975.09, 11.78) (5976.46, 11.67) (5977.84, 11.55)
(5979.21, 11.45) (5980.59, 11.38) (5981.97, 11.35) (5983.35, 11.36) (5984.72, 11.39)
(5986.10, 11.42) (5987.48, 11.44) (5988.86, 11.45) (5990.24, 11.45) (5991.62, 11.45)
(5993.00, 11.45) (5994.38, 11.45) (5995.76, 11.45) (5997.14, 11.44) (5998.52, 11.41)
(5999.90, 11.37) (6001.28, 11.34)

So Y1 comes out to 0.4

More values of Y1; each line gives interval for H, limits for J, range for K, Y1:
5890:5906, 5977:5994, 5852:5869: 3.4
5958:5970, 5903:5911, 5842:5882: 0.5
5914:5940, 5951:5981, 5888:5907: 0.0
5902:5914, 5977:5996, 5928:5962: 0.3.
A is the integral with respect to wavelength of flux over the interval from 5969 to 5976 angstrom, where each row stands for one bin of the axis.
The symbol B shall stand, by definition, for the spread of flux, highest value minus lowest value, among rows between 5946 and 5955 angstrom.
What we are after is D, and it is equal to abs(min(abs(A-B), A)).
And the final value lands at 83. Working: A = 83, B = 0.16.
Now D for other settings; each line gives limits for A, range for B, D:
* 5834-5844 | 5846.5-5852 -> 119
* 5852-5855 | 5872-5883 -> 33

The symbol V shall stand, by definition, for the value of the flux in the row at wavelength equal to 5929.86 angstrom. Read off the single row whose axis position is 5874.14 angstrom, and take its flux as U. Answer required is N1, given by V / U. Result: 0.99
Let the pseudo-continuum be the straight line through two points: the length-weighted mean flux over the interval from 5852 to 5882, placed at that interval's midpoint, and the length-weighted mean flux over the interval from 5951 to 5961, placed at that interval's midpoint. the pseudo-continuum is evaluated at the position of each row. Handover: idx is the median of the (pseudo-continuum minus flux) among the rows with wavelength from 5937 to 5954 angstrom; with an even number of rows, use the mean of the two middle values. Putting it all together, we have 0.2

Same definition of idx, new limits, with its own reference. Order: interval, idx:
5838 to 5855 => -0.2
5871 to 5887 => 0.1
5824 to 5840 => -0.1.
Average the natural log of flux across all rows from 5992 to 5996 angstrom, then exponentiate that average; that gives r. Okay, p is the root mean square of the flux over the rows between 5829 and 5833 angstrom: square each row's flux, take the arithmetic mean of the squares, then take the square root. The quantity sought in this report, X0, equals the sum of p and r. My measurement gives 23.0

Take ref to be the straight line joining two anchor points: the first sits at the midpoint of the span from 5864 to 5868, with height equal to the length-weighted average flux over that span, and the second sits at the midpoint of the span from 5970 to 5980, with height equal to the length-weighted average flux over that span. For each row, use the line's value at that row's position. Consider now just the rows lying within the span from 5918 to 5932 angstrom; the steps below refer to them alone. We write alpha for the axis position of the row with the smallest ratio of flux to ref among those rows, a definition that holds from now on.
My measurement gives 5931.22 angstrom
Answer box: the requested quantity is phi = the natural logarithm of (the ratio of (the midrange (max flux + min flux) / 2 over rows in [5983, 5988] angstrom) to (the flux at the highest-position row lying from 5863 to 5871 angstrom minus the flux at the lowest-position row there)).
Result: 3.8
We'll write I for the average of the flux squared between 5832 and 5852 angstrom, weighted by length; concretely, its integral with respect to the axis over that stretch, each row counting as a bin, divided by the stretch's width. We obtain 138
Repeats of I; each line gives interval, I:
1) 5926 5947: 130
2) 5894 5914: 105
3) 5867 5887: 123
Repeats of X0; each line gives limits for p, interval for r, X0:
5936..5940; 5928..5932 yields 22.9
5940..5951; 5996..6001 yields 22.7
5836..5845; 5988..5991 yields 23.3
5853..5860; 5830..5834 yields 22.9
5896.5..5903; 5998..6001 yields 20.8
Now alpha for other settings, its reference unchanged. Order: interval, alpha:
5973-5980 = 5979.21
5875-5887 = 5886.32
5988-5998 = 5997.14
